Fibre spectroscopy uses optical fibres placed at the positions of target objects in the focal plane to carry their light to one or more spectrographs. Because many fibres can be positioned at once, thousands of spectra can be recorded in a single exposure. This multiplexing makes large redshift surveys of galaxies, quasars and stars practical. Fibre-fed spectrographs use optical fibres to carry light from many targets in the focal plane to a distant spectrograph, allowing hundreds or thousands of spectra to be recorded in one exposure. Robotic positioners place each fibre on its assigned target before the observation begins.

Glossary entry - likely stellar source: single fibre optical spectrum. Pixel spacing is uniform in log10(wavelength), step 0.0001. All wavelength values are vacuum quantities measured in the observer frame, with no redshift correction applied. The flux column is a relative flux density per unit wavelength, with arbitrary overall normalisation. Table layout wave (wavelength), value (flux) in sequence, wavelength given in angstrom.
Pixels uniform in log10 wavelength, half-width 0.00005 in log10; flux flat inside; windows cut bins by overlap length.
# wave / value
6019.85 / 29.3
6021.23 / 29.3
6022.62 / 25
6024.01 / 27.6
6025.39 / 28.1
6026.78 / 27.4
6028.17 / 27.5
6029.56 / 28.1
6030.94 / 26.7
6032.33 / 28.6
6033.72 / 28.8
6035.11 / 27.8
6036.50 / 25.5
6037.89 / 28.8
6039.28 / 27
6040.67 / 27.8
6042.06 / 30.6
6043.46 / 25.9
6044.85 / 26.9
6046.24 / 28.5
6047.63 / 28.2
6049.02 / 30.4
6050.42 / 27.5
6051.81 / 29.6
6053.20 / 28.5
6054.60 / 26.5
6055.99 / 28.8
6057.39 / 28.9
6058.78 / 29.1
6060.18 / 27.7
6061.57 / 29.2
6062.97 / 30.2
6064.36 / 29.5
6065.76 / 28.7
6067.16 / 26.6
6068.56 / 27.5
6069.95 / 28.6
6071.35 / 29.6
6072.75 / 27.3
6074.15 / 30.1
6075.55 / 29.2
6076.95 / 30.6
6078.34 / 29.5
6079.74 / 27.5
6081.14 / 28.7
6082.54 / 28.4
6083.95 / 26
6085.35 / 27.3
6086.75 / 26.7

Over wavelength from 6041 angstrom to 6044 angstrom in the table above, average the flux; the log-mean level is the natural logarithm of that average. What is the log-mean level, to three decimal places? 3.341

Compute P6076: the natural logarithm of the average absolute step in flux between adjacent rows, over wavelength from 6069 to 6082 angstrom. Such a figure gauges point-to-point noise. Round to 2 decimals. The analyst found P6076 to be 0.46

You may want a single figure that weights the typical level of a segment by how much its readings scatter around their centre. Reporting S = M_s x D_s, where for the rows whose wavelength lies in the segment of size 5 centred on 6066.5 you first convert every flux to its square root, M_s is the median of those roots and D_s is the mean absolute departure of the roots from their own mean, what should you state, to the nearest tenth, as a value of 0.5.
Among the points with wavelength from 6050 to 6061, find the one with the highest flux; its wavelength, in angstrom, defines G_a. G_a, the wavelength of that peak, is 6051.81 angstrom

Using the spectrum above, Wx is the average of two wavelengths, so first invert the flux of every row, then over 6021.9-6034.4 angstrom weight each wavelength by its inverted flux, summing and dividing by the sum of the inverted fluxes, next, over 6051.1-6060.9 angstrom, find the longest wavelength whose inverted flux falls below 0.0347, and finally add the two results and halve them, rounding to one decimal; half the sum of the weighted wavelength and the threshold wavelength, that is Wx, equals 6043.4 angstrom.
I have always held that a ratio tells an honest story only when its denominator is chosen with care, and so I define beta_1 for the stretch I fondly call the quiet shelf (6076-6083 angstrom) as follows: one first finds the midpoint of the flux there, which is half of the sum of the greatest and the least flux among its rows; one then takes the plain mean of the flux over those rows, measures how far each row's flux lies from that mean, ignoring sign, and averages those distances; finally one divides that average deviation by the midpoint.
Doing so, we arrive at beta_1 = 0.031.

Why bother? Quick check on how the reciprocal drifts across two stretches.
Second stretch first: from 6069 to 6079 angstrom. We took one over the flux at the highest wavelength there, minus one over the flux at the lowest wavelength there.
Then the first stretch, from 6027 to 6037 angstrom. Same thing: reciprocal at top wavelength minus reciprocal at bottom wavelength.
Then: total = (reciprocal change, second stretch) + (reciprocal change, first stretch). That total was 0.002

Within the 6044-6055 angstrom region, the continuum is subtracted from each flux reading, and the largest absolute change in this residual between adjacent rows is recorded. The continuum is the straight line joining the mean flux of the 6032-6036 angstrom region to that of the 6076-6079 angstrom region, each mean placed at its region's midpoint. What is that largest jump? 3.0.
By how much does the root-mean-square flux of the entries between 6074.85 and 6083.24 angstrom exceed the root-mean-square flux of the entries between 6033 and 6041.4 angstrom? 1.4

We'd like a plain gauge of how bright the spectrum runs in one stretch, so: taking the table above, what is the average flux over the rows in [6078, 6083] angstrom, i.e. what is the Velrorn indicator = 28.5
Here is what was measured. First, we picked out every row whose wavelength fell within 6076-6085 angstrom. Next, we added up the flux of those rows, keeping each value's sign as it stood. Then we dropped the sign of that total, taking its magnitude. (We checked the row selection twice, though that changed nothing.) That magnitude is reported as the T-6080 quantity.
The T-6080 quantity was 171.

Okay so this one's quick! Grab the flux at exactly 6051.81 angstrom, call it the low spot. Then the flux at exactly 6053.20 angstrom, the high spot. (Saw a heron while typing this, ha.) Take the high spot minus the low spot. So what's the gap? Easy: -1.1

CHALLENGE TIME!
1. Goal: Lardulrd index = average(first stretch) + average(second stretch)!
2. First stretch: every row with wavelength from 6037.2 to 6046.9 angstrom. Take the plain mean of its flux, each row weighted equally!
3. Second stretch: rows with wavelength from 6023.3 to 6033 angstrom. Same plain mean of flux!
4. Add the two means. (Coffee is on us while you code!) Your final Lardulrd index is 55.6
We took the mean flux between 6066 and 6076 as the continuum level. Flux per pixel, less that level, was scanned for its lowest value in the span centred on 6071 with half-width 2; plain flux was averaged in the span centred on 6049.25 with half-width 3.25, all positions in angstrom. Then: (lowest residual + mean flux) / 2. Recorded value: 13.9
